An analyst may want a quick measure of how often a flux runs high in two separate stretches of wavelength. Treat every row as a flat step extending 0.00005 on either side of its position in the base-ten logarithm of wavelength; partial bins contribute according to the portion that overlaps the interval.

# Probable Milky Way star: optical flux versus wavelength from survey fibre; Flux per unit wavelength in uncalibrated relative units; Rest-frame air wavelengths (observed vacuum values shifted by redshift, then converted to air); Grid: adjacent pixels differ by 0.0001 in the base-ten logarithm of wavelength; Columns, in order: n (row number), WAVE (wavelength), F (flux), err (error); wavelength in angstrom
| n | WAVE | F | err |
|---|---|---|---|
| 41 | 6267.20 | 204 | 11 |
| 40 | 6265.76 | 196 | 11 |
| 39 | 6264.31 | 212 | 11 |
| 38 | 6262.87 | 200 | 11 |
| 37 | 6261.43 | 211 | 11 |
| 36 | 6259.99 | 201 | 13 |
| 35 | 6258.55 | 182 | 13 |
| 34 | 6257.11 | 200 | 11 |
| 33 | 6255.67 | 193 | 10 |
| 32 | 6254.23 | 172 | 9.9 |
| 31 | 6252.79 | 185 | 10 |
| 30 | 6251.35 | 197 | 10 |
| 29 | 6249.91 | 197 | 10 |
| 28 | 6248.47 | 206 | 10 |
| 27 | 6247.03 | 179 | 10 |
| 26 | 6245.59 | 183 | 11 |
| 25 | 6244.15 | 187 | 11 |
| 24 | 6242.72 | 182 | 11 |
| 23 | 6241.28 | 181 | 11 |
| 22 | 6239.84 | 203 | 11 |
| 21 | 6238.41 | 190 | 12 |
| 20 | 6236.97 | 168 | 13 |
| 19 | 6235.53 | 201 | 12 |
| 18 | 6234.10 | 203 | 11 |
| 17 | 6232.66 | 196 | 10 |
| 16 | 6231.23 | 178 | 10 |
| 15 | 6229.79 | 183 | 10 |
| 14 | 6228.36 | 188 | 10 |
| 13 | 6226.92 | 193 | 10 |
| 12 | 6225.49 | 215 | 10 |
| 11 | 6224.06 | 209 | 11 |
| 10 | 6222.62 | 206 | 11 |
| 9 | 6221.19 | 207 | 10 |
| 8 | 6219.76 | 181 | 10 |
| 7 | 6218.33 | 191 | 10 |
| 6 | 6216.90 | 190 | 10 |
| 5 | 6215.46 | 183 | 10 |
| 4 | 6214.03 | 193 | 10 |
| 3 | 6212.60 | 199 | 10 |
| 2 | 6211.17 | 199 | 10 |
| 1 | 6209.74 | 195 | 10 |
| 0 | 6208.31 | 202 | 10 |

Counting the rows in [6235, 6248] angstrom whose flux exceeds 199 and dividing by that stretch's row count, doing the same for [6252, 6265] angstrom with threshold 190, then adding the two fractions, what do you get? 0.89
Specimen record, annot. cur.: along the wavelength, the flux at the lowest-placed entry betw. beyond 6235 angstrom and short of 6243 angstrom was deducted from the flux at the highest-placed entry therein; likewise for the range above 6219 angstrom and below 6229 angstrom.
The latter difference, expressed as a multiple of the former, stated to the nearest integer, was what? 0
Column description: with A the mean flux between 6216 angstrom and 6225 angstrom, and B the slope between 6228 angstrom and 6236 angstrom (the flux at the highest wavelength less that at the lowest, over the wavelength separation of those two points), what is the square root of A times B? 19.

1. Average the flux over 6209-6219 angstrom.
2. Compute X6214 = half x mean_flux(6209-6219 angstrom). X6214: 96.4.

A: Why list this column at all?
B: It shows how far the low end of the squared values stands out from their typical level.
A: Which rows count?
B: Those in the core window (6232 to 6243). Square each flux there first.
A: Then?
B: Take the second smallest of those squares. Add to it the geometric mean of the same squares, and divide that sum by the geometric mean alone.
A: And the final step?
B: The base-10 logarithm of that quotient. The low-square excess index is 0.280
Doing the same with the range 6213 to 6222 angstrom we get 0.284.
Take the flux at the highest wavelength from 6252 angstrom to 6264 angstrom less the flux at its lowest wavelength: 15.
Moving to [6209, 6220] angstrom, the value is -14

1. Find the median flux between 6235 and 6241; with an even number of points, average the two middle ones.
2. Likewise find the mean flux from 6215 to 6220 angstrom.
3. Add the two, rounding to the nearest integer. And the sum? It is 382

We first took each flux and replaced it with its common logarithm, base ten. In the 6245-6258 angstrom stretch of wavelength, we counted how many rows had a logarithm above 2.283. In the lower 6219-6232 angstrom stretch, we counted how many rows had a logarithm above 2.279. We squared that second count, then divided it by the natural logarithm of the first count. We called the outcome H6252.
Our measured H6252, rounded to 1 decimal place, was 15.5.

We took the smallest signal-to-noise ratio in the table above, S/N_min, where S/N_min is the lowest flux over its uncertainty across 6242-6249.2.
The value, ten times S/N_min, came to 165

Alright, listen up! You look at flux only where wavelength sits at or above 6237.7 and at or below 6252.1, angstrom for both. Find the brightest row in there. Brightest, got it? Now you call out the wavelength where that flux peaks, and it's 6248.47 angstrom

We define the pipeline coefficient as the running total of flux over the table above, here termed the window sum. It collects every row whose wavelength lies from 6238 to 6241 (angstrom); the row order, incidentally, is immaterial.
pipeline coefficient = 393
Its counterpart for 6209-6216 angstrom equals 969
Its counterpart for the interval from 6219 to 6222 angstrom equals 388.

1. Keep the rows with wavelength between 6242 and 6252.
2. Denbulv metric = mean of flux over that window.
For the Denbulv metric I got 190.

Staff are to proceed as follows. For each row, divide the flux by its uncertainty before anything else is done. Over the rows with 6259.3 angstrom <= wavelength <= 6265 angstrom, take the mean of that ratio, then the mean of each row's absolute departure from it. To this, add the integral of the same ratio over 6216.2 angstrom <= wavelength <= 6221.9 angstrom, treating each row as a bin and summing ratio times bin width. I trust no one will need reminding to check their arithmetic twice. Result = 111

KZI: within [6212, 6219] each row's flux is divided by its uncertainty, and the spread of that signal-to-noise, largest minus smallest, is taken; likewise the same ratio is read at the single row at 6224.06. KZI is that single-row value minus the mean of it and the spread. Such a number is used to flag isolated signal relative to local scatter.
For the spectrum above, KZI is 8.7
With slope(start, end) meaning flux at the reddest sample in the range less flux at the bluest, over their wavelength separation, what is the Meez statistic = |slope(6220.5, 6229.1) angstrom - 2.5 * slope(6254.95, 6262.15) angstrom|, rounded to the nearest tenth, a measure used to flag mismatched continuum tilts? 10.5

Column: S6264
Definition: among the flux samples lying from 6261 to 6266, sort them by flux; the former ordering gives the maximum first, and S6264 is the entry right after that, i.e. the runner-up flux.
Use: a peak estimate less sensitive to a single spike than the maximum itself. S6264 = 211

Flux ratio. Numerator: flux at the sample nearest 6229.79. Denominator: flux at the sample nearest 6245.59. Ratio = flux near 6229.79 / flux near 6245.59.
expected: 1.00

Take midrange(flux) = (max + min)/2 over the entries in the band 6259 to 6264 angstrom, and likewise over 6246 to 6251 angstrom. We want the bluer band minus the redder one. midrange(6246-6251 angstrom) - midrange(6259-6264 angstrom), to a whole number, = -13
